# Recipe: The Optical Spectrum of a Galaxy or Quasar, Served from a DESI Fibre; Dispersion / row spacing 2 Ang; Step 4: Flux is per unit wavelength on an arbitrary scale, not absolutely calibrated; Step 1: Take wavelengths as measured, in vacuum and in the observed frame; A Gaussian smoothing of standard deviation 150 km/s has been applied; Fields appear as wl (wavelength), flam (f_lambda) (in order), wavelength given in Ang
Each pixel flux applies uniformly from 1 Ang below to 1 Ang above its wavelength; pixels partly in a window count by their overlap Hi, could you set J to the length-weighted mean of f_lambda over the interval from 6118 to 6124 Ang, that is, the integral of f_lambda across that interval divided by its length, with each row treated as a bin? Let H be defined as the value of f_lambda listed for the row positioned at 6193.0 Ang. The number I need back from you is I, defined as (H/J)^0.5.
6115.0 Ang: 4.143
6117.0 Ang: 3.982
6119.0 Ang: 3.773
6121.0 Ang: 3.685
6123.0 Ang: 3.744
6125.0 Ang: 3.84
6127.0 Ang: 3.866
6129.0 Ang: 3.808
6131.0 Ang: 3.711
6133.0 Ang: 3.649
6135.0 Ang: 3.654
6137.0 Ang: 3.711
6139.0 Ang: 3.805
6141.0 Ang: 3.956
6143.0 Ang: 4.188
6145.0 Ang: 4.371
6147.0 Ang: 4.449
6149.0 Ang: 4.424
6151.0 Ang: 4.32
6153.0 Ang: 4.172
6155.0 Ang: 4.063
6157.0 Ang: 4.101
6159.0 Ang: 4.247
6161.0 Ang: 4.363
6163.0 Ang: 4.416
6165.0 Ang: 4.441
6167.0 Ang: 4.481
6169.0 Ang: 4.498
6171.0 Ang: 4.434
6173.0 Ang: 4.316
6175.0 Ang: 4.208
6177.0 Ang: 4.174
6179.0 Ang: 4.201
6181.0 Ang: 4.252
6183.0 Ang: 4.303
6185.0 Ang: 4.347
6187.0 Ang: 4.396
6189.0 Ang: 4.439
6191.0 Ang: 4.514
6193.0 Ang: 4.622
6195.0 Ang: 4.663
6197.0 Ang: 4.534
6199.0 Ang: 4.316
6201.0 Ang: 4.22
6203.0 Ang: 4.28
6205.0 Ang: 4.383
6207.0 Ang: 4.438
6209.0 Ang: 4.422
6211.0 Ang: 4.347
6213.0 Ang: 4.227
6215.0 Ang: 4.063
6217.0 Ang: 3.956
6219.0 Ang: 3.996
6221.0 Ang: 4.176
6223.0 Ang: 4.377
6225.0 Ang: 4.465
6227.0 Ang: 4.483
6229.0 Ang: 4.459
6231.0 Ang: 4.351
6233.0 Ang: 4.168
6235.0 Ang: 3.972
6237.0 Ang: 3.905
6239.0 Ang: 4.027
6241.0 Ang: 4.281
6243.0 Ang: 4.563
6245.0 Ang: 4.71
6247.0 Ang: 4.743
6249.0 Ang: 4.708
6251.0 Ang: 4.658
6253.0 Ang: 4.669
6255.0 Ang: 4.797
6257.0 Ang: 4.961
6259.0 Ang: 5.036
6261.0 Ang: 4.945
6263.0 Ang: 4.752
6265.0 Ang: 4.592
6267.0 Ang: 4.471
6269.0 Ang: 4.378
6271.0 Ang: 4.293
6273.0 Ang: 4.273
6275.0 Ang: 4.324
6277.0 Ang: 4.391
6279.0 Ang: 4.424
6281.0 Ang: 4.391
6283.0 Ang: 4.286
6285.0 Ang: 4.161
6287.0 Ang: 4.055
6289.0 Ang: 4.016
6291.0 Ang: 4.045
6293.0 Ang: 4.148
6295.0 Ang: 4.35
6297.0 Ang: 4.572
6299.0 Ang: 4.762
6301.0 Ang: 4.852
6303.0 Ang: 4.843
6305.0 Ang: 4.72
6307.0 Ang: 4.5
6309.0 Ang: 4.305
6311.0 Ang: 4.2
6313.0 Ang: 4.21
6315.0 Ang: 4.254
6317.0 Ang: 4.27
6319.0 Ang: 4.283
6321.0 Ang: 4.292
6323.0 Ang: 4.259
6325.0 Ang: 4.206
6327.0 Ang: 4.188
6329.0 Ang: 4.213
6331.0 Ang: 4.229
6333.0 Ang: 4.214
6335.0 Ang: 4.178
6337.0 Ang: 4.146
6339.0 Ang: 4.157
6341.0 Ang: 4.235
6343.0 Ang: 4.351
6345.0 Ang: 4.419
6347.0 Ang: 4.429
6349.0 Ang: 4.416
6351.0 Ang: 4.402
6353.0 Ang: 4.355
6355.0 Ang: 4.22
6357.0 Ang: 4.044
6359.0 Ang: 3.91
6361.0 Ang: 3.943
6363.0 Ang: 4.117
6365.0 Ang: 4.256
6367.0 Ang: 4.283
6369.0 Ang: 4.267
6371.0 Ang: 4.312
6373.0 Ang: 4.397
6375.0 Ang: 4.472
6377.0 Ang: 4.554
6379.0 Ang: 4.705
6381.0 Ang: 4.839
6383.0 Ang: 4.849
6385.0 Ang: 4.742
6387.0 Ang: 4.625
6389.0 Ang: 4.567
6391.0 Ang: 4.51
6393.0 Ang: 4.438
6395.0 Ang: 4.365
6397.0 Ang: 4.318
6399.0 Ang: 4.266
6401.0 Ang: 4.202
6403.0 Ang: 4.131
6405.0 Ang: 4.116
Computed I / 1.11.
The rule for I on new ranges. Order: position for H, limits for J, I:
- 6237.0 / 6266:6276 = 0.95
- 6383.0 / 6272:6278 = 1.06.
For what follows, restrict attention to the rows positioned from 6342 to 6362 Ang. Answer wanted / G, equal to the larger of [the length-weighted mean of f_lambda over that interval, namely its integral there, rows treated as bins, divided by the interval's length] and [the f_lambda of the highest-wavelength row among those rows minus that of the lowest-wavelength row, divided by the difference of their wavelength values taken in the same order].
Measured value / 4.25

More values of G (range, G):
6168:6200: 4.39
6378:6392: 4.69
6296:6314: 4.55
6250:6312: 4.49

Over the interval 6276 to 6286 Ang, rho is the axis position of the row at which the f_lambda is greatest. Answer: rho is 6279.0 Ang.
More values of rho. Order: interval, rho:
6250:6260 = 6259.0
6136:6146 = 6145.0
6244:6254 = 6247.0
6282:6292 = 6283.0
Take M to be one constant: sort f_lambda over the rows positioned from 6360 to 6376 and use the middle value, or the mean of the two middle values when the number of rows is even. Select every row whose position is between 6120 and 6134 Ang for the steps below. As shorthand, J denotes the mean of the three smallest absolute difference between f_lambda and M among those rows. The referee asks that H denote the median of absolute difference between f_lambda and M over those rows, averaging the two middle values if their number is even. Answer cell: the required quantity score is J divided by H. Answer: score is 0.82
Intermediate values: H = 0.53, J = 0.437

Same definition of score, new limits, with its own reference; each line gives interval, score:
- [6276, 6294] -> 0.63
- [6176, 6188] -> 0.56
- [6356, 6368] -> 0.32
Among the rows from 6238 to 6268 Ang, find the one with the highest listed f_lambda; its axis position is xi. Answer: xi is 6259.0 Ang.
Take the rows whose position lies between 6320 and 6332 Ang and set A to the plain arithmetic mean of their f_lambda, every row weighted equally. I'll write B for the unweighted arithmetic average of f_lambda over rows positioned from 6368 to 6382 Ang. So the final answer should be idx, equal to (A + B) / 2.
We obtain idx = 4.37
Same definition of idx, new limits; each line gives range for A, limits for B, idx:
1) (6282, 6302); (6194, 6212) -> 4.36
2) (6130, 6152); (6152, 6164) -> 4.12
